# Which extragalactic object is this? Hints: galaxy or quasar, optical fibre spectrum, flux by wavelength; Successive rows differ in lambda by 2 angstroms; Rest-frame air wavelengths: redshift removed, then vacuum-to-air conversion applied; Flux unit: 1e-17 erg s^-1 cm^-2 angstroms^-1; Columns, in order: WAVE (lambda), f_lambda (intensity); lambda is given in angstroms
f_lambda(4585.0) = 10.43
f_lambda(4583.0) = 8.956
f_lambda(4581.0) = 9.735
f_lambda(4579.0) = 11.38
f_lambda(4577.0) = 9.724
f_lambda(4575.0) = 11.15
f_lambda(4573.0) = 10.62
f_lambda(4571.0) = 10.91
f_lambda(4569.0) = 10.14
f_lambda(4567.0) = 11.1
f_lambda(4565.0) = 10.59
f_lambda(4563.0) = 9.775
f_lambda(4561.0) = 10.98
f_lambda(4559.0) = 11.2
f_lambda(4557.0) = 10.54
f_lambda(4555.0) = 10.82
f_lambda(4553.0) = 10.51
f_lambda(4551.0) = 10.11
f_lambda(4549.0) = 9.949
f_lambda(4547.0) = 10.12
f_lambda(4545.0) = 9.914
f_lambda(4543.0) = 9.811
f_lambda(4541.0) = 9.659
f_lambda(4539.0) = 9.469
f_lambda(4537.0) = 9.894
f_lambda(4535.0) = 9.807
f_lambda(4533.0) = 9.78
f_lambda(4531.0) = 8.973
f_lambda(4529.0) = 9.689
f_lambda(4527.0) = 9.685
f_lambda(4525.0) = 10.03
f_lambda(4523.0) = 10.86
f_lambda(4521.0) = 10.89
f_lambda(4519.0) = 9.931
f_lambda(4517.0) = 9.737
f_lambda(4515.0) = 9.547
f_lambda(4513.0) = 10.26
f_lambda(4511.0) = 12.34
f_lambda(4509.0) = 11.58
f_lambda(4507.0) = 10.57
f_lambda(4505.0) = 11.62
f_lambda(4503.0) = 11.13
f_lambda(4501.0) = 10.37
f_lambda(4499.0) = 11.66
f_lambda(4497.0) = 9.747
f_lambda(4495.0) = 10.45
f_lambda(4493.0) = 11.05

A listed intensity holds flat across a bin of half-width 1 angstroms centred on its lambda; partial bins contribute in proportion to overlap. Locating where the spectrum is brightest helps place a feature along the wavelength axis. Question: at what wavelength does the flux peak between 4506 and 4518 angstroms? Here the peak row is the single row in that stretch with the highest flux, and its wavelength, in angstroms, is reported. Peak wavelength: 4511.0 angstroms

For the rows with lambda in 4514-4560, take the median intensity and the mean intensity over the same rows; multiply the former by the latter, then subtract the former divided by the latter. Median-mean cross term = 99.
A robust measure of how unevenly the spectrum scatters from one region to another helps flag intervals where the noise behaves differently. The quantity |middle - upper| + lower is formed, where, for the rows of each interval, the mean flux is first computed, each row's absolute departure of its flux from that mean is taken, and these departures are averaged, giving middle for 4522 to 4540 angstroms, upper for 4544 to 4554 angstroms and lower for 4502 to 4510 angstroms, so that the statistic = 0.53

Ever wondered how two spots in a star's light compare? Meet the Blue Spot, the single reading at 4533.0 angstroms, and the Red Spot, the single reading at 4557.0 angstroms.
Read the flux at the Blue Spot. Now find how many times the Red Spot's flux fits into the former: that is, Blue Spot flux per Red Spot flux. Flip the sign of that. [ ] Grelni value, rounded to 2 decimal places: -0.93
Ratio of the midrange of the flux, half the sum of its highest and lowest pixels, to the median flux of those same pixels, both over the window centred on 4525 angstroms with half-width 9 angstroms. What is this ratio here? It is 1.02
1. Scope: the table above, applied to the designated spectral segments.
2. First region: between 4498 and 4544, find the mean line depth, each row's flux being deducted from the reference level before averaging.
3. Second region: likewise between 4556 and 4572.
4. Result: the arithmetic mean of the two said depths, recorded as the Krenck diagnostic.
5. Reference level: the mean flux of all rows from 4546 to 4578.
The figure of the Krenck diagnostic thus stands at 0.03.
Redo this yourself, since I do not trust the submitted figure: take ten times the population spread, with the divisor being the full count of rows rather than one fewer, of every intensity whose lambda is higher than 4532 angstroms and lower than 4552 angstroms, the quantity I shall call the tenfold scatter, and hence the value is 2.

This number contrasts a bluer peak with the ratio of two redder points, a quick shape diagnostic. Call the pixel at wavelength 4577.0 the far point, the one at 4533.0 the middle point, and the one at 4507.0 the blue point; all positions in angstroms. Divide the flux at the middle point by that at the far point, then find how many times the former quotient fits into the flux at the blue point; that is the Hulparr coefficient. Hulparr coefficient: 10.5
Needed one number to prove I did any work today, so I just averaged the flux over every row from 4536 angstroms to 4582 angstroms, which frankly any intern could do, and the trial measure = 10.35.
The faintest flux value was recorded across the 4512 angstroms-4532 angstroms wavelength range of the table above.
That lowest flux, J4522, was 8.973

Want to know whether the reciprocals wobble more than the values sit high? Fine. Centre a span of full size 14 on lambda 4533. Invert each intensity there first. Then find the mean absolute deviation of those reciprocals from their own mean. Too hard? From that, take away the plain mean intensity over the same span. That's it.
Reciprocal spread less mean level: -9.6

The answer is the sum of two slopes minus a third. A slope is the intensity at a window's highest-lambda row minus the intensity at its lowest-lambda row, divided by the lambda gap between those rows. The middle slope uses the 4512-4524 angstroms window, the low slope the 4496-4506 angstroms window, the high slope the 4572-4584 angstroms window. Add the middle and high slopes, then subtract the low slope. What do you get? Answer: -0.34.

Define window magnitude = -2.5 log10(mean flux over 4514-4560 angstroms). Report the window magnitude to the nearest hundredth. -2.50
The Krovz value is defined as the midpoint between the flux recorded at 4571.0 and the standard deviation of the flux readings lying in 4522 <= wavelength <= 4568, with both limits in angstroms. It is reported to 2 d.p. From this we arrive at 5.74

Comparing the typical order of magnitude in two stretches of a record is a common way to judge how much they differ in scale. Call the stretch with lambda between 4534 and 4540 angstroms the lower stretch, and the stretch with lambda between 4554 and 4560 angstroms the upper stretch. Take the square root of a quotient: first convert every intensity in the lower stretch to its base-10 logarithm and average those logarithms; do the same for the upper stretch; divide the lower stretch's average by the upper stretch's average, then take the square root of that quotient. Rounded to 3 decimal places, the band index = 0.977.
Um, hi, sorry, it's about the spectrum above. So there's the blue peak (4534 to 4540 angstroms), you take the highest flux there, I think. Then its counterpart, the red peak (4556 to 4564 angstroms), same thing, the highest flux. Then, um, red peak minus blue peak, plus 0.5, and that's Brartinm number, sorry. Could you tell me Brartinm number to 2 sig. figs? 1.8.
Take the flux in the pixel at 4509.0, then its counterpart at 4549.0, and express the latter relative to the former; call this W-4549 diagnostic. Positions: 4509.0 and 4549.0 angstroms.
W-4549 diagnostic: 0.86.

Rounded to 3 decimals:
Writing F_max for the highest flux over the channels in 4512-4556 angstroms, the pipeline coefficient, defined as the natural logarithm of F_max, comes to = 2.388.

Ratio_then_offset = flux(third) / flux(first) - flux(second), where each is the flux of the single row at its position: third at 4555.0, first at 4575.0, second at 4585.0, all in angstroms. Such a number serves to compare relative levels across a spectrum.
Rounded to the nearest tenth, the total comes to -9.5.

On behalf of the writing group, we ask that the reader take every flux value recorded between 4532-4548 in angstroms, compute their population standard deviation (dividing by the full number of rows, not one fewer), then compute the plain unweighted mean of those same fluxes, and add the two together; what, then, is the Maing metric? 10.0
